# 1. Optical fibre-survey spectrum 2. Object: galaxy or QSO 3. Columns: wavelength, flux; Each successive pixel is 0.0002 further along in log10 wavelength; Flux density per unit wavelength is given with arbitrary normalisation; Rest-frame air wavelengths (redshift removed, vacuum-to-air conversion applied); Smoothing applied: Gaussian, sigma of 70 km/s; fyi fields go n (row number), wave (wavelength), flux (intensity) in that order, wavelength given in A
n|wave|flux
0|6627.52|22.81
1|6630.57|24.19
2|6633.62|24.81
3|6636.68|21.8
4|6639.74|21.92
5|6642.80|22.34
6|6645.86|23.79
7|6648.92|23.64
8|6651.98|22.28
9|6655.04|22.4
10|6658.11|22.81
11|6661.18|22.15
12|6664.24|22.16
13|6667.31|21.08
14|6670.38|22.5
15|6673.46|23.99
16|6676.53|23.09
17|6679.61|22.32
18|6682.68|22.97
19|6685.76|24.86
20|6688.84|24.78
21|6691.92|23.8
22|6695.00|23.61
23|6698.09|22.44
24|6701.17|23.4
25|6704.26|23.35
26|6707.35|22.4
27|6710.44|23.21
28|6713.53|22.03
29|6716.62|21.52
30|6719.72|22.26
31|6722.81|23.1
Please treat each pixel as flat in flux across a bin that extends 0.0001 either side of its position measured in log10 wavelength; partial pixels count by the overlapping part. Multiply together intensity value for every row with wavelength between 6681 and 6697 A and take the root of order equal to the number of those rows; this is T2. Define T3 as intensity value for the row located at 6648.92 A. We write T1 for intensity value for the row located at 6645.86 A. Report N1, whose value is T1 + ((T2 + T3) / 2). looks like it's 47.6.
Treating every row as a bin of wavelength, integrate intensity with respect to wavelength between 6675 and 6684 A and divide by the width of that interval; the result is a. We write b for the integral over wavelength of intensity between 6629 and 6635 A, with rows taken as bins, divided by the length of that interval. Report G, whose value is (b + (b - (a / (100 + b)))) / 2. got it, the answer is 24.42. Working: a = 22.8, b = 24.5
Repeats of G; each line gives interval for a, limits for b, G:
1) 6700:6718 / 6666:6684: 22.58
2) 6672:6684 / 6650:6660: 22.44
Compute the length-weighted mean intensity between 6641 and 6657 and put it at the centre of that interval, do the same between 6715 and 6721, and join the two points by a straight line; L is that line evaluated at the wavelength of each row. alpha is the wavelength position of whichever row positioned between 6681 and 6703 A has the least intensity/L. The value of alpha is 6698.09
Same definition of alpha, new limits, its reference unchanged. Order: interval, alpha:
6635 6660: 6636.68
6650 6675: 6667.31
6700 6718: 6716.62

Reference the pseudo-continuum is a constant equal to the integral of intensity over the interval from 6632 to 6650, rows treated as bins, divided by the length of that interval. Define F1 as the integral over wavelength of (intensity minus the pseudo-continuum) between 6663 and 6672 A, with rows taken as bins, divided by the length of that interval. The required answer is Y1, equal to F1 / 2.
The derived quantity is -0.56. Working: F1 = -1.1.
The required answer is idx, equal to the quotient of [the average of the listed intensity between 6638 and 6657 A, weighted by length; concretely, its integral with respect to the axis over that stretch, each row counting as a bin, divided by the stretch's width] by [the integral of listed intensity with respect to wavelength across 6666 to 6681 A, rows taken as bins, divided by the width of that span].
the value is 1.005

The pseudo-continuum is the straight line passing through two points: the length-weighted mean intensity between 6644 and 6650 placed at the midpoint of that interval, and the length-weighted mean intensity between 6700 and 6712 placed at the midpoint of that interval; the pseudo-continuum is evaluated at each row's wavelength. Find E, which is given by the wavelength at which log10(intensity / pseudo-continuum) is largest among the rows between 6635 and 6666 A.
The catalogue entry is 6645.86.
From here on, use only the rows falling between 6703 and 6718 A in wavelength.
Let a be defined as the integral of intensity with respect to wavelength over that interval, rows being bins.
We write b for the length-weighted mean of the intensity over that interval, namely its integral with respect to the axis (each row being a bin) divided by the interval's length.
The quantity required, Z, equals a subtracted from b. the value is -315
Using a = 337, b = 22.5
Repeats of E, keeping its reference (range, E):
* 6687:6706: 6688.84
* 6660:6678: 6673.46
